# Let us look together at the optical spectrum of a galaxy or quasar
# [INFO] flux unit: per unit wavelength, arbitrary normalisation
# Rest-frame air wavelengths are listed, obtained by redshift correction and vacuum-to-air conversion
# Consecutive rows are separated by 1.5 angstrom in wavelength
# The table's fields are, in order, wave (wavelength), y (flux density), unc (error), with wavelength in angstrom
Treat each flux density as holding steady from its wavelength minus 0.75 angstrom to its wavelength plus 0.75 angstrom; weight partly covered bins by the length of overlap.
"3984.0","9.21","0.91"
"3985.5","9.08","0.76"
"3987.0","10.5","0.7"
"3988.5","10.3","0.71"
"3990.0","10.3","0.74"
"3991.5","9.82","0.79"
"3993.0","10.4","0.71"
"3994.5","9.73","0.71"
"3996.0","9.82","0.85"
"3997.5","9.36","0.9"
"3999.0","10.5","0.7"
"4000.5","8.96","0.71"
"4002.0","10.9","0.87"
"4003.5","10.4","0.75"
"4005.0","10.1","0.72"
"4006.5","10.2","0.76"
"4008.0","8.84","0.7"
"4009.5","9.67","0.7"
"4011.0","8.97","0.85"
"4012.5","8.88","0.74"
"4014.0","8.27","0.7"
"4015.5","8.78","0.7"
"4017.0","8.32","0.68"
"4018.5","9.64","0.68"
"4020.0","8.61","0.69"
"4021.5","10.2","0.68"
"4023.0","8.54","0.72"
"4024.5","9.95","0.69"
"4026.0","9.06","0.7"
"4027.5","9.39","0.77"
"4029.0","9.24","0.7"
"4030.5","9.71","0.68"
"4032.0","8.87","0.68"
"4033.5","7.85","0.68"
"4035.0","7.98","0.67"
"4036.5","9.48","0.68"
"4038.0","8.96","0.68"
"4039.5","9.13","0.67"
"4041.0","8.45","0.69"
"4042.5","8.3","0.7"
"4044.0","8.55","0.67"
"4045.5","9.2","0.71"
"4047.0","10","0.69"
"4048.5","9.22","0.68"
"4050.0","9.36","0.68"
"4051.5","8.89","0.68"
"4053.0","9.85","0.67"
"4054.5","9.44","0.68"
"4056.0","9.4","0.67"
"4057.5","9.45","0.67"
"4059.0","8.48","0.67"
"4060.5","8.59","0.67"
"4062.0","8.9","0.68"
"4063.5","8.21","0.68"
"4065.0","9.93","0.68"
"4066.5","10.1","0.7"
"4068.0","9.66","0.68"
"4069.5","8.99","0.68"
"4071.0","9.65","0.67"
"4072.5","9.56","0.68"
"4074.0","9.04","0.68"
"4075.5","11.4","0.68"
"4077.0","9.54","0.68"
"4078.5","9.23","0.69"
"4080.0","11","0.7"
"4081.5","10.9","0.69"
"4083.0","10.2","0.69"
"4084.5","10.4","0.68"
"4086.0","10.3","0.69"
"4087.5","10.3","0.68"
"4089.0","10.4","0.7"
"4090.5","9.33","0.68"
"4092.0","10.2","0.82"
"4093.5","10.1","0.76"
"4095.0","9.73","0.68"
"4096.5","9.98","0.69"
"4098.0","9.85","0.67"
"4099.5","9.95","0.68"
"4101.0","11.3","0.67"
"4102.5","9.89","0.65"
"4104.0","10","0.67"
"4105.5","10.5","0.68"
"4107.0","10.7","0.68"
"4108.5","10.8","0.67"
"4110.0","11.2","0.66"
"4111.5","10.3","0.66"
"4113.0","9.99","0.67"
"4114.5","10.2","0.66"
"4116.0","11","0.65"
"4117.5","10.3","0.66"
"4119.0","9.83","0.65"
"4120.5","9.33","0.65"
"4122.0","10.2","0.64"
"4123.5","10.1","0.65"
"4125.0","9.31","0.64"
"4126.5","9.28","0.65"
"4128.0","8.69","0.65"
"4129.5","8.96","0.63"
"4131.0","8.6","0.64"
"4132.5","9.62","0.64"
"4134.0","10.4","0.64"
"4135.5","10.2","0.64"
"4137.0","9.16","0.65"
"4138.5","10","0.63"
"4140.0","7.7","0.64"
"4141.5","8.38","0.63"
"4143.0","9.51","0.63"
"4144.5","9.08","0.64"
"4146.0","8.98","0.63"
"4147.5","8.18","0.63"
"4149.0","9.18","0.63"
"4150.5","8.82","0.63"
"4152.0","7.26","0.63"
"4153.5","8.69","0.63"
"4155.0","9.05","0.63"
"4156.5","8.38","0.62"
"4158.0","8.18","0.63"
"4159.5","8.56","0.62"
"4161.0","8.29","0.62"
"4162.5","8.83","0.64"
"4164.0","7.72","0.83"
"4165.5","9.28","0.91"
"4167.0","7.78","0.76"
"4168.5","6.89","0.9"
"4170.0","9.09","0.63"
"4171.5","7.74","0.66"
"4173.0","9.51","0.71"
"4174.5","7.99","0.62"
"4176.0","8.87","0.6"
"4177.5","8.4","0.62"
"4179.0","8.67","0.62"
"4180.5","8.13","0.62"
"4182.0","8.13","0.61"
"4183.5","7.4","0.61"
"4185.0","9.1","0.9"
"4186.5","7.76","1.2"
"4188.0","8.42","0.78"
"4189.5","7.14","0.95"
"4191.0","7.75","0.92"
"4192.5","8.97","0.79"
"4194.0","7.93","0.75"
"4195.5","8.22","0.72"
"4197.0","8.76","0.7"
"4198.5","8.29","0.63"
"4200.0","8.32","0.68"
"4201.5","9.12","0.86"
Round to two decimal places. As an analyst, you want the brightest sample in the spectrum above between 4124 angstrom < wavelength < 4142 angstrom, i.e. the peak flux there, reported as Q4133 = 10.40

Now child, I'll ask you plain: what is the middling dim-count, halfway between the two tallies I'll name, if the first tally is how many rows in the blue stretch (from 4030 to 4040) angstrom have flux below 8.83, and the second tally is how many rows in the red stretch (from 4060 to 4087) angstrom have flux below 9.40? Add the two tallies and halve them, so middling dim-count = 4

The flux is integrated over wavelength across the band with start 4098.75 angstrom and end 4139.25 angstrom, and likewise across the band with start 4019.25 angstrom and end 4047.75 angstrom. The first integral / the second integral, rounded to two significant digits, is 1.6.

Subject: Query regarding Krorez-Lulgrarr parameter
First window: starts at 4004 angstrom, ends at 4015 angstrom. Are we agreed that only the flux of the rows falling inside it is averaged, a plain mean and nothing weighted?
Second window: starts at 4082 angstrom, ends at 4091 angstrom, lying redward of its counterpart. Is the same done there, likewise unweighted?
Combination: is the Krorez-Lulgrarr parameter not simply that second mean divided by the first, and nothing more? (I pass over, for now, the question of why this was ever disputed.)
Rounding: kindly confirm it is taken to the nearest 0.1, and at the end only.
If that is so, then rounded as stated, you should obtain 1.1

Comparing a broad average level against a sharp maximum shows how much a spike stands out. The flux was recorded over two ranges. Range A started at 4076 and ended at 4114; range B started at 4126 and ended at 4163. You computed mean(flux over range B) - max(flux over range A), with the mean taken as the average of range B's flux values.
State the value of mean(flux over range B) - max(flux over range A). -2.42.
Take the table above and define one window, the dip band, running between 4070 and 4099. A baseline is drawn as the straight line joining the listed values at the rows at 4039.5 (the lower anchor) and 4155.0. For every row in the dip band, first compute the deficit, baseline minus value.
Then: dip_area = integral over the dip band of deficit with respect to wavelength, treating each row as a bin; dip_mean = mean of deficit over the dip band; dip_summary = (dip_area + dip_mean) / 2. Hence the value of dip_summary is -14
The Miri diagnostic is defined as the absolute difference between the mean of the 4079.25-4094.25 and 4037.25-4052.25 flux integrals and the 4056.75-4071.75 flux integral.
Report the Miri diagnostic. 7.0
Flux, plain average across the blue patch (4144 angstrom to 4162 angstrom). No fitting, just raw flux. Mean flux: 8.6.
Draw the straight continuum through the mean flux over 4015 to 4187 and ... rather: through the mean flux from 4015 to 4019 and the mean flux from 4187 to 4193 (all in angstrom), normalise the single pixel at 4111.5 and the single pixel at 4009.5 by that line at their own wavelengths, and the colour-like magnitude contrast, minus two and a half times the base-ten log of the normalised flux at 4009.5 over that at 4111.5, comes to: 0.13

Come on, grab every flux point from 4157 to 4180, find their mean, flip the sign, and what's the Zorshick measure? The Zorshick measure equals -8.4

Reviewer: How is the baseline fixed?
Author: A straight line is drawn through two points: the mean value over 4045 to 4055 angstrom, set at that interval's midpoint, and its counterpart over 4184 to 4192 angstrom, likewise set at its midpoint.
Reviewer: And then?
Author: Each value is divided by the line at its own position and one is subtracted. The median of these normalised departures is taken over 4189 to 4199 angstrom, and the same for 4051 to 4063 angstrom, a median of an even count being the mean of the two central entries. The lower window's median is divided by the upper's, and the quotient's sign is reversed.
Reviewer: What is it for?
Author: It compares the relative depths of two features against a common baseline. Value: 0.6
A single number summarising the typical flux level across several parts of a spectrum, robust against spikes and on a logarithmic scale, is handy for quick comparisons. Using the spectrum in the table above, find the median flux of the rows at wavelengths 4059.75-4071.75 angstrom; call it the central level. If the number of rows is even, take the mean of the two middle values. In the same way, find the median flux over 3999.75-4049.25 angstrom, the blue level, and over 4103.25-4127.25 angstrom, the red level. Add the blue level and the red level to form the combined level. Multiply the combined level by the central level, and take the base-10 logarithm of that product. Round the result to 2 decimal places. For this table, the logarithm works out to 2.25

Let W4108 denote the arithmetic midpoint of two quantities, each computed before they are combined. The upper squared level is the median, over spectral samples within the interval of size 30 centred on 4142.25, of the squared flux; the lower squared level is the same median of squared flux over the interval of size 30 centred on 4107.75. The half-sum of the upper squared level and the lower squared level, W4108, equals 92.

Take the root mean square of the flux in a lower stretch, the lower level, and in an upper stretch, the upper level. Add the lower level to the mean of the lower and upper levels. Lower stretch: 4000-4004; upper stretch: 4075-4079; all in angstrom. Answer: 20.2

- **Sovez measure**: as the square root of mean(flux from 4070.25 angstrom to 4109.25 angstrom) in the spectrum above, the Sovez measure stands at 3.19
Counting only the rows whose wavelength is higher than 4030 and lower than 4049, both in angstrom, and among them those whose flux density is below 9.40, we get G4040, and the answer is 10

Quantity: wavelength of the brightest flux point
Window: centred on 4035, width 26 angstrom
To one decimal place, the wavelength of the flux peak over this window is 4047.0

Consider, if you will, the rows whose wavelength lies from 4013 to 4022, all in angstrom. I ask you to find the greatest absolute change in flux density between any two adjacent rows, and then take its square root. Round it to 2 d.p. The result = 1.26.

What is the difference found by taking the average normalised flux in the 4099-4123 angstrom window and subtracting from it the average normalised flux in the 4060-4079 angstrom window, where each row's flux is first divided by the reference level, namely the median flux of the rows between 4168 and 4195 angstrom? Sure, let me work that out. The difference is 0.11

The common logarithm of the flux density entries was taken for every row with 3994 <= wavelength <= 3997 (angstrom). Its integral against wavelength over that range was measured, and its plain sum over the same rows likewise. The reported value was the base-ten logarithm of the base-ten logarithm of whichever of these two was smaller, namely -0.528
